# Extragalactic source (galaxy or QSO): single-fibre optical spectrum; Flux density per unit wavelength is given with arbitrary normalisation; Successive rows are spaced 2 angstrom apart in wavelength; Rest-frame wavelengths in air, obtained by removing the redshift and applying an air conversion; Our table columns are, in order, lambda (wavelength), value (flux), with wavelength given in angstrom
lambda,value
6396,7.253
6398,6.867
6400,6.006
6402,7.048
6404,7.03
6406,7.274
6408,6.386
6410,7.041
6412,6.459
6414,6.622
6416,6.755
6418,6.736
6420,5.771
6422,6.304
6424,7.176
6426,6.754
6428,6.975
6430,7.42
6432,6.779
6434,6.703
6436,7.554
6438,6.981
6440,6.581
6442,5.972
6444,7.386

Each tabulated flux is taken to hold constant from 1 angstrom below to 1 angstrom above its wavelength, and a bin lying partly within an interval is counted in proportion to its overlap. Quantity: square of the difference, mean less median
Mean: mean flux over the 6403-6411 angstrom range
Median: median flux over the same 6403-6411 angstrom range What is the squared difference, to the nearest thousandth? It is 0.011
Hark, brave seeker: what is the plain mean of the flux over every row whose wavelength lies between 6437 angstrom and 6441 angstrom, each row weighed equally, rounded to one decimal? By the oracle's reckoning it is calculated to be 6.8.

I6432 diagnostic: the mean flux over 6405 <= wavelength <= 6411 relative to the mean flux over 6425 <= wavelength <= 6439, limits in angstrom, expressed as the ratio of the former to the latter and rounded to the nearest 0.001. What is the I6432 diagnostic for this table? 0.982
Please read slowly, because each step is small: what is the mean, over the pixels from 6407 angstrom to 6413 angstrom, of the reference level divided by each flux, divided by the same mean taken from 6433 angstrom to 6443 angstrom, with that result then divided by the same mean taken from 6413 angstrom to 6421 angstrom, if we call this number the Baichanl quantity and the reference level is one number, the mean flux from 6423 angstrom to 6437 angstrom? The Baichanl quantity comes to 0.93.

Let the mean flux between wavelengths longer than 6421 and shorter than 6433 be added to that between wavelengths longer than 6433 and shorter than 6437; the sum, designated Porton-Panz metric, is 14.0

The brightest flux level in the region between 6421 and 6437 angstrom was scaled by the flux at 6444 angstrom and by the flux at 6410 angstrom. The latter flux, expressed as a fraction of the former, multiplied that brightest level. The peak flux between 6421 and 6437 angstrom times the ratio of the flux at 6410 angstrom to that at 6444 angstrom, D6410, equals 7.2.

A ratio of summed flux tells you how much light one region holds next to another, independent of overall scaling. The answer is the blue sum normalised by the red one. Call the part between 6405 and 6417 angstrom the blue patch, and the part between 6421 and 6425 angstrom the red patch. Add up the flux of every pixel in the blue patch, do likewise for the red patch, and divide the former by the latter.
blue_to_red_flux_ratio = 3.0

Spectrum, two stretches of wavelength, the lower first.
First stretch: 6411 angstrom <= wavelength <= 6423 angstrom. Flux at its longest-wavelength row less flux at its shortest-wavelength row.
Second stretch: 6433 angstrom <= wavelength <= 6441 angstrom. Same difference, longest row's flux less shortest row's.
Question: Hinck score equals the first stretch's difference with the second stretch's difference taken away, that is 0.0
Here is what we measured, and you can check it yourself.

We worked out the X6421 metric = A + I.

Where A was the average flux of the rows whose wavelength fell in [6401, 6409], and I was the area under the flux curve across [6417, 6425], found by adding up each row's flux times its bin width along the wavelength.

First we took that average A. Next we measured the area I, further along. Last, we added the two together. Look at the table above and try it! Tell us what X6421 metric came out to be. 58.9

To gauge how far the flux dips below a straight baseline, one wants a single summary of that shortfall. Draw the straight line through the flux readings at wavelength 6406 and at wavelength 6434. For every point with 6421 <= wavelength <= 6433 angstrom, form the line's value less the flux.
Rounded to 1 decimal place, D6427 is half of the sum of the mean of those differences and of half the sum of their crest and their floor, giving 0.0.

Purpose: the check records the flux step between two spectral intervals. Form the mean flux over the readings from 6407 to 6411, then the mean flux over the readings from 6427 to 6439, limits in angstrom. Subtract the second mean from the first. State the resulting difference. -0.36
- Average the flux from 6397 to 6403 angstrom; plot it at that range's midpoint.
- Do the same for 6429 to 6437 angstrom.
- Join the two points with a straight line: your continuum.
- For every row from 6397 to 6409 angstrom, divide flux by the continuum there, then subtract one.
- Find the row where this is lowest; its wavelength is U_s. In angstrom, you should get 6400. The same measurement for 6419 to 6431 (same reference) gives 6420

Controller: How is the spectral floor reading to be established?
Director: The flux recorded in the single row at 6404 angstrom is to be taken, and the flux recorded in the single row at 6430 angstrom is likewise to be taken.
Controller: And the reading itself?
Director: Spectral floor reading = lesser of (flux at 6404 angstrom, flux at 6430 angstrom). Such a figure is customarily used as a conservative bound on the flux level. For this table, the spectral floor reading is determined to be 7.0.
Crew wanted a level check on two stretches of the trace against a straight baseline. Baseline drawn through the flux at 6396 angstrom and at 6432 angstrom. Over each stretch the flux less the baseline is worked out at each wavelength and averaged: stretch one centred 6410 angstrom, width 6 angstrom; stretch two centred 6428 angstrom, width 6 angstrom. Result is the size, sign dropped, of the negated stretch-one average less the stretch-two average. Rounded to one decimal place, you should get 0.2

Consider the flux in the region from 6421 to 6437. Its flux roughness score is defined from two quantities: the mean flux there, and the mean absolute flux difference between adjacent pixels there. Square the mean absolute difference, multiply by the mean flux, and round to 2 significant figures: 1.8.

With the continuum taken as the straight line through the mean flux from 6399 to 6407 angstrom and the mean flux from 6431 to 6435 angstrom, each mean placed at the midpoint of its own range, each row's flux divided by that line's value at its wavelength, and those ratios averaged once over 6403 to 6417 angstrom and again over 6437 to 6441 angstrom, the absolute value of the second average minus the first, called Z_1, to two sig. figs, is 0.012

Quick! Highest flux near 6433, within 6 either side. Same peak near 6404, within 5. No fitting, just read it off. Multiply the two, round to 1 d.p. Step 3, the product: 54.9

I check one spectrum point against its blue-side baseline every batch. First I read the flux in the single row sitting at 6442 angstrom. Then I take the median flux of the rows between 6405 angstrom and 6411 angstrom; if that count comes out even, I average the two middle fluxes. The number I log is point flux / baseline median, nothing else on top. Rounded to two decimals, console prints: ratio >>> 0.85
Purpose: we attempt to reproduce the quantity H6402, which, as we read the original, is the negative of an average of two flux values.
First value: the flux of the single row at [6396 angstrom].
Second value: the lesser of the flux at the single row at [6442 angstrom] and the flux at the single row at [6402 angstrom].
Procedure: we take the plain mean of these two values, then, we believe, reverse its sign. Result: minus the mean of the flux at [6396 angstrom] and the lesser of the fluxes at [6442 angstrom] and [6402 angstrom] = -6.61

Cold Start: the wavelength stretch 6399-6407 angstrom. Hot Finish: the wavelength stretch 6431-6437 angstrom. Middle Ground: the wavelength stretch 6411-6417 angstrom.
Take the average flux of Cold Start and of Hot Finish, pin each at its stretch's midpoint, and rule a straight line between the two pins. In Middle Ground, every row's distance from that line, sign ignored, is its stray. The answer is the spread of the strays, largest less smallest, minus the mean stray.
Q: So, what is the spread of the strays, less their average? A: -0.01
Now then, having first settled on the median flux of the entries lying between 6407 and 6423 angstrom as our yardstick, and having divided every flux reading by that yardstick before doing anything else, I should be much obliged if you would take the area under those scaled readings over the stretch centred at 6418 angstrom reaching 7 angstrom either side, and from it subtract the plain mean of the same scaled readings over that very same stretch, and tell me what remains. 13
